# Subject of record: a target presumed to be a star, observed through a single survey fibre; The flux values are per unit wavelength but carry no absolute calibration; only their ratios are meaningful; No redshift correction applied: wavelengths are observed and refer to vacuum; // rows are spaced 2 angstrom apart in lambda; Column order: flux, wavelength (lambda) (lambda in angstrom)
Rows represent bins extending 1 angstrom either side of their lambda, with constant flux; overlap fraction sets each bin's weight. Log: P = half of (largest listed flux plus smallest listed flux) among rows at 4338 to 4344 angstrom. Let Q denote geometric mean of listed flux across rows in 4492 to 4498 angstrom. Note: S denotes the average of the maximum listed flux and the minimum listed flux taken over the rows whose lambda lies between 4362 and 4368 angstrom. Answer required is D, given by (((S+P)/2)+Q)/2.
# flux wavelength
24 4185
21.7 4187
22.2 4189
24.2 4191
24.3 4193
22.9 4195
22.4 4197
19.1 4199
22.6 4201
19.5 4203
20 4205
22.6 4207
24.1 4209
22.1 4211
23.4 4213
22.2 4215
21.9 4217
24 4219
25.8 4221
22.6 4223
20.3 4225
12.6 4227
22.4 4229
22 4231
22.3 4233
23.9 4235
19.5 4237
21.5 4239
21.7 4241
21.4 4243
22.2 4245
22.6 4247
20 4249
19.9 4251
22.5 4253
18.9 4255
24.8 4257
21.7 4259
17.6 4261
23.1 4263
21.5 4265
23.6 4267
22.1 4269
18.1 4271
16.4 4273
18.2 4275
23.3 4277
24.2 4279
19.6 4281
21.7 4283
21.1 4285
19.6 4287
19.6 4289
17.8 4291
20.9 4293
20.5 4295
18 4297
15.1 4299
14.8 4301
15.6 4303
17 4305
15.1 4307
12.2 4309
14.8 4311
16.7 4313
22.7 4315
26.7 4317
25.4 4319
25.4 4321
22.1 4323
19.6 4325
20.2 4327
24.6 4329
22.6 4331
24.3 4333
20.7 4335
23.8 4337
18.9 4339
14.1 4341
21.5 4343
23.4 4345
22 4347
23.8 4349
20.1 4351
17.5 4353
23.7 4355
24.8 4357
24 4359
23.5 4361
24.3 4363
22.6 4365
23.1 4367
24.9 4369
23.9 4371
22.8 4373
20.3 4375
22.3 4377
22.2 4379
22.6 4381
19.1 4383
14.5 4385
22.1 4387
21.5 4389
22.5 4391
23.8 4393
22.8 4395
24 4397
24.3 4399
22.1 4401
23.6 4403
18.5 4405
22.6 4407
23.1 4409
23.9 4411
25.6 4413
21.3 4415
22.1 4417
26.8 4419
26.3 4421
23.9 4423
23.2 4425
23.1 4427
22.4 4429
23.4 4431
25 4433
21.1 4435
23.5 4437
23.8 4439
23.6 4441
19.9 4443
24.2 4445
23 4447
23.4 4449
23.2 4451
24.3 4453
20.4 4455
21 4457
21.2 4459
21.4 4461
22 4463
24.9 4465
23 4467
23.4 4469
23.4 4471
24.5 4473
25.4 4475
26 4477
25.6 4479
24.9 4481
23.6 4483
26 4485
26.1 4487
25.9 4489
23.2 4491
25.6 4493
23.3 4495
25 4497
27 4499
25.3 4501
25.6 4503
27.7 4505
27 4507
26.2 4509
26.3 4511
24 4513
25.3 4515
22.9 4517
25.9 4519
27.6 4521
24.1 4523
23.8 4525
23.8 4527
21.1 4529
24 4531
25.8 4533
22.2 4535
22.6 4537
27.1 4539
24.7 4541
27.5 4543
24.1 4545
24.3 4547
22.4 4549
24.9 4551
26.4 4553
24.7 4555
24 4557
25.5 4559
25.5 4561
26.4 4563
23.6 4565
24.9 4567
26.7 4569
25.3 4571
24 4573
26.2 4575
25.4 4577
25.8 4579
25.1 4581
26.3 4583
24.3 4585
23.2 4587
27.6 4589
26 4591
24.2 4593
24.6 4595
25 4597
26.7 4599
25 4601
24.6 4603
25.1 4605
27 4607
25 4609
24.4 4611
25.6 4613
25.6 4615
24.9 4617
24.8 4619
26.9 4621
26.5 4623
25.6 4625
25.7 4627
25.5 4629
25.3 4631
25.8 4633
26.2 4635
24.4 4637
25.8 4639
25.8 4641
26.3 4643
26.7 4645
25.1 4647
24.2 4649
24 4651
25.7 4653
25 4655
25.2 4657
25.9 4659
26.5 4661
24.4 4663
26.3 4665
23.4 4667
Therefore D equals 23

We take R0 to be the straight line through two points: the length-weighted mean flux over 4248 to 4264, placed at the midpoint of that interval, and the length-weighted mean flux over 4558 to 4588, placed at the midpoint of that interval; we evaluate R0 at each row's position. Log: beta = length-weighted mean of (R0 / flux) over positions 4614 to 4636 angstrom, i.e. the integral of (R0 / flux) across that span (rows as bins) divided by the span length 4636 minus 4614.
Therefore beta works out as 1.01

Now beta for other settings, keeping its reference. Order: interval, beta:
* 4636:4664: 1.04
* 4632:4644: 1.01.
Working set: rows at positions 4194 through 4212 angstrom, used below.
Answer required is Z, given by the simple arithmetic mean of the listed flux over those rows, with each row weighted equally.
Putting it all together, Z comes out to 21.7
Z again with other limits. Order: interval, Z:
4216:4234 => 21.5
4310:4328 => 21.5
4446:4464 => 22.2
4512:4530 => 24.3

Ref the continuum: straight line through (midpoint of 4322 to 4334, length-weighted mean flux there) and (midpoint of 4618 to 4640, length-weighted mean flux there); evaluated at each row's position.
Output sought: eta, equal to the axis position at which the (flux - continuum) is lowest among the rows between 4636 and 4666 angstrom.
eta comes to 4651 angstrom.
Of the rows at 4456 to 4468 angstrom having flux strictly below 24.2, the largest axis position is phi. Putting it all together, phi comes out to 4467 angstrom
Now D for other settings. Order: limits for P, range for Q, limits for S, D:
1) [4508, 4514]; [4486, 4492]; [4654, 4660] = 25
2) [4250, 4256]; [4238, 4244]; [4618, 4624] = 22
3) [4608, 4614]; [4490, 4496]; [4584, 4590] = 25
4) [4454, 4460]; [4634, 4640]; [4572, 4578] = 24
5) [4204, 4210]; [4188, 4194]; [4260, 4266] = 22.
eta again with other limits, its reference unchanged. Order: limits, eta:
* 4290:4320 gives 4309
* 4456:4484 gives 4457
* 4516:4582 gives 4529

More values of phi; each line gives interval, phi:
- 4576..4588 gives 4587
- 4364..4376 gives 4375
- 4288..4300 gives 4299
